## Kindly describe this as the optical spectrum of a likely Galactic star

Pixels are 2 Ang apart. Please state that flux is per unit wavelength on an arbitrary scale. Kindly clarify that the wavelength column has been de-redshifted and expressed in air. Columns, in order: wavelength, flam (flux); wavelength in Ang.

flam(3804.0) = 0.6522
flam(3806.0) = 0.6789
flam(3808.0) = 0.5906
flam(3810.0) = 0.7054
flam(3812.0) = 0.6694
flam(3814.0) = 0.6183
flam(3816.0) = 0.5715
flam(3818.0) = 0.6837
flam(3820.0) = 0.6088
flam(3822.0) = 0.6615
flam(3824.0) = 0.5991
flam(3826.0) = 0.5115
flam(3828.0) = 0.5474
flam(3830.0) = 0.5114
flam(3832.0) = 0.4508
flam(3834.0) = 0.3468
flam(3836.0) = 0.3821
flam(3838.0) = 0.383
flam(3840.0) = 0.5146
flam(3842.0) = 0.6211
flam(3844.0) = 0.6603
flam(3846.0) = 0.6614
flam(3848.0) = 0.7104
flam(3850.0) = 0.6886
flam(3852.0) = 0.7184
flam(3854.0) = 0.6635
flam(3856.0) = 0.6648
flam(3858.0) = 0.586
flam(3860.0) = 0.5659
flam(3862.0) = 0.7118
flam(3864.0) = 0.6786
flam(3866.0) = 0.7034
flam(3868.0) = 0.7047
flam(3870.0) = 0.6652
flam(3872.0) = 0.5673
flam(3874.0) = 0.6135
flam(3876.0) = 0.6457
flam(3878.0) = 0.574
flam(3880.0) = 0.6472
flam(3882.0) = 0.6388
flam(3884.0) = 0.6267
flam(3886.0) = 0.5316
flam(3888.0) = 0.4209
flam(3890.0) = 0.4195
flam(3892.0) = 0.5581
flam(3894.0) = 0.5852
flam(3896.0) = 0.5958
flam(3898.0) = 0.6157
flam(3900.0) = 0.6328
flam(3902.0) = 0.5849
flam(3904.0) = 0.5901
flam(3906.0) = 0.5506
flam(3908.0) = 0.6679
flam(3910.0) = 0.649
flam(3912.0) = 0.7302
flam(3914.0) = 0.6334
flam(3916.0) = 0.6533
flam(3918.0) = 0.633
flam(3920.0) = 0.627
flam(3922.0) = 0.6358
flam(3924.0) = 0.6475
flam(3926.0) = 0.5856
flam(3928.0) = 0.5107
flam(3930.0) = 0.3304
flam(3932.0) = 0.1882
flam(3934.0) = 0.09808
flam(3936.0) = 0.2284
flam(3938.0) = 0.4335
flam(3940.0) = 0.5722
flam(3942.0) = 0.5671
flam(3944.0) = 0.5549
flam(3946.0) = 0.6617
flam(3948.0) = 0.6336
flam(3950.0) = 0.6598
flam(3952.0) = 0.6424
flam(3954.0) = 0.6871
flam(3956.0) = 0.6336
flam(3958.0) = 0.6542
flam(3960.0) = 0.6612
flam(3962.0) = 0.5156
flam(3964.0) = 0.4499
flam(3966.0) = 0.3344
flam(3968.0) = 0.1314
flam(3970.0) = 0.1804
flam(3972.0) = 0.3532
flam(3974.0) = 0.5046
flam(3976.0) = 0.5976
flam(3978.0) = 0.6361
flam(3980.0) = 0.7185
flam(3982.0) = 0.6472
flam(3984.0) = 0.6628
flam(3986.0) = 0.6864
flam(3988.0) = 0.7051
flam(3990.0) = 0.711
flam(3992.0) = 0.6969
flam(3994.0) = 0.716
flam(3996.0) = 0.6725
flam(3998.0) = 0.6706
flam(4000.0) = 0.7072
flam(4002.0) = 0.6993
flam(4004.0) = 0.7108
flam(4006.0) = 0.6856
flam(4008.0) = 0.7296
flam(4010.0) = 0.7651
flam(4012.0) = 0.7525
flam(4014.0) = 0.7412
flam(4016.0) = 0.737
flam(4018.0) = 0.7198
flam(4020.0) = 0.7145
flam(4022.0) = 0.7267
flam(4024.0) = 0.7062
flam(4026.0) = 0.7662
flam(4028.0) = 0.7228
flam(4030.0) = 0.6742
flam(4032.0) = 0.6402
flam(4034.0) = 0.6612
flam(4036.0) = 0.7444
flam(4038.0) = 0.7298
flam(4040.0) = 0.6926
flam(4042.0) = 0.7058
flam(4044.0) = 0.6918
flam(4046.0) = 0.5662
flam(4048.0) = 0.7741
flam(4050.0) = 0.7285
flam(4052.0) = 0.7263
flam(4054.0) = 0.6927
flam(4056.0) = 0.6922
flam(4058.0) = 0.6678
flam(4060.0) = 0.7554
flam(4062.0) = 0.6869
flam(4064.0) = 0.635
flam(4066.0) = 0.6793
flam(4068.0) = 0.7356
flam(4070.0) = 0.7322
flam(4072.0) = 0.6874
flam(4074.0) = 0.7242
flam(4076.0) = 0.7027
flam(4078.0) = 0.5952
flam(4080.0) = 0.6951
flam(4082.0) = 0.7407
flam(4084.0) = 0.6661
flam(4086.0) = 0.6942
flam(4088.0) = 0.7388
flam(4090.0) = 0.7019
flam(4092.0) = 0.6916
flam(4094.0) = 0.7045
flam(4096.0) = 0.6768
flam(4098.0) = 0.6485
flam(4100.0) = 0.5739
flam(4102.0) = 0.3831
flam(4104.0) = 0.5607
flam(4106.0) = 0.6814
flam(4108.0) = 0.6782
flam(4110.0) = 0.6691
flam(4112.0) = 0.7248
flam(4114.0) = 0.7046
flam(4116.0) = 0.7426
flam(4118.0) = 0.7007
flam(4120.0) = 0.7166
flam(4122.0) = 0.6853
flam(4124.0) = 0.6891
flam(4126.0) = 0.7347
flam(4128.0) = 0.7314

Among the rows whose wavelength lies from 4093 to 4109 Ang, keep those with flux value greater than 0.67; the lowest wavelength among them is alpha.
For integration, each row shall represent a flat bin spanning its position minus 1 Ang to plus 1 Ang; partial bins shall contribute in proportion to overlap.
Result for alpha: 4094.0 Ang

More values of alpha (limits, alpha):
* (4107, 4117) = 4108.0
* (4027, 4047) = 4028.0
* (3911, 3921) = 3912.0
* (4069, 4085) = 4070.0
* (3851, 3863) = 3852.0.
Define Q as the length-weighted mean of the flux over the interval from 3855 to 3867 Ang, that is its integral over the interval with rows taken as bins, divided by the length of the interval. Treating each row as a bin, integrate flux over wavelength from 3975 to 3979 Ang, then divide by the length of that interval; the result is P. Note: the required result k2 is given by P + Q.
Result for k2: 1.27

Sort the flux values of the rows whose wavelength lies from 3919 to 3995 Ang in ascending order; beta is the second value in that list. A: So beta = 0.1314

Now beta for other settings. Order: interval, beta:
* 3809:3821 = 0.6088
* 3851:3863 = 0.586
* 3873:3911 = 0.4209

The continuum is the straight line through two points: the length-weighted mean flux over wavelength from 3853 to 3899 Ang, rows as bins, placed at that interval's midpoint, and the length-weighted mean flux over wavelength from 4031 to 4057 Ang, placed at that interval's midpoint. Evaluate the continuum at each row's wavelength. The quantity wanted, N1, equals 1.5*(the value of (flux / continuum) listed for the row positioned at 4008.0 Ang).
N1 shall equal 1.6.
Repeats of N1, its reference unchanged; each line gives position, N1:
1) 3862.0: 1.8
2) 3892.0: 1.4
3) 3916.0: 1.6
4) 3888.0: 1.0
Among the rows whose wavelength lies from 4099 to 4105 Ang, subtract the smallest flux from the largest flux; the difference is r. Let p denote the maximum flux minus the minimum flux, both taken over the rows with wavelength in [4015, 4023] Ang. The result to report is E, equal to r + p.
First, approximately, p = 0.02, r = 0.19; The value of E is 0.21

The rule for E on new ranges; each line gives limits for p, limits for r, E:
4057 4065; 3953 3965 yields 0.36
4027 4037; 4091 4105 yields 0.43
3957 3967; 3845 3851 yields 0.38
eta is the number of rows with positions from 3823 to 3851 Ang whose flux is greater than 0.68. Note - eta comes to 2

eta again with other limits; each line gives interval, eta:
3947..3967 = 1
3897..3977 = 2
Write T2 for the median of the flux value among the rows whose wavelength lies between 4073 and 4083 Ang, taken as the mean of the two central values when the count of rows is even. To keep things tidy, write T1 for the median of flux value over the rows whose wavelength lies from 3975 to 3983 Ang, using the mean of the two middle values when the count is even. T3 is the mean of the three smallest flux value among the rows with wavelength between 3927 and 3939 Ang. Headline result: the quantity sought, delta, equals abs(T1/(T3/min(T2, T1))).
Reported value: 2.4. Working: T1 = 0.642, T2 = 0.703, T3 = 0.17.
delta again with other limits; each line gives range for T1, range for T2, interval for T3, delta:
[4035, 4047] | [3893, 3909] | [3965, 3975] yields 1.9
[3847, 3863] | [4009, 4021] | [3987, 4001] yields 0.7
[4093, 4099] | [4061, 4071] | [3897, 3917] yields 0.8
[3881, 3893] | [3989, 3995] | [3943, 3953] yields 0.5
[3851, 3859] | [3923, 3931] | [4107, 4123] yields 0.5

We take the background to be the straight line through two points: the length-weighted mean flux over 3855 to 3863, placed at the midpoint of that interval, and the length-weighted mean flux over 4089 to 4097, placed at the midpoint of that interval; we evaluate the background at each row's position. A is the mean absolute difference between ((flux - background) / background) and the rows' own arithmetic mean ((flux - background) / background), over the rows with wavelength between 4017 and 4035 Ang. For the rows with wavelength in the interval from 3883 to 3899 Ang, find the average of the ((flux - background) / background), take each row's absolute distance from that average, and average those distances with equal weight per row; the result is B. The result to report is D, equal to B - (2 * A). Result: 0.01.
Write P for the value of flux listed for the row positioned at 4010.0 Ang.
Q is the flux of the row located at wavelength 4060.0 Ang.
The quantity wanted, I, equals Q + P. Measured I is 1.52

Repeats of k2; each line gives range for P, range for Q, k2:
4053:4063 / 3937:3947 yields 1.26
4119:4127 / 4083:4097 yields 1.40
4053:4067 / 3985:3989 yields 1.38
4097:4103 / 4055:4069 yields 1.23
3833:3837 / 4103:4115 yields 1.03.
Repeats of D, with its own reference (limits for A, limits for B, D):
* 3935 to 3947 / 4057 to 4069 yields -0.30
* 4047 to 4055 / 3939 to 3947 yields -0.01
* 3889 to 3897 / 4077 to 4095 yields -0.15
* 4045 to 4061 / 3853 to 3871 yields -0.08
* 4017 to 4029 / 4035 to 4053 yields 0.02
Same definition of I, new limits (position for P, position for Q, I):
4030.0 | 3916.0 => 1.33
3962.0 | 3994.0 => 1.23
